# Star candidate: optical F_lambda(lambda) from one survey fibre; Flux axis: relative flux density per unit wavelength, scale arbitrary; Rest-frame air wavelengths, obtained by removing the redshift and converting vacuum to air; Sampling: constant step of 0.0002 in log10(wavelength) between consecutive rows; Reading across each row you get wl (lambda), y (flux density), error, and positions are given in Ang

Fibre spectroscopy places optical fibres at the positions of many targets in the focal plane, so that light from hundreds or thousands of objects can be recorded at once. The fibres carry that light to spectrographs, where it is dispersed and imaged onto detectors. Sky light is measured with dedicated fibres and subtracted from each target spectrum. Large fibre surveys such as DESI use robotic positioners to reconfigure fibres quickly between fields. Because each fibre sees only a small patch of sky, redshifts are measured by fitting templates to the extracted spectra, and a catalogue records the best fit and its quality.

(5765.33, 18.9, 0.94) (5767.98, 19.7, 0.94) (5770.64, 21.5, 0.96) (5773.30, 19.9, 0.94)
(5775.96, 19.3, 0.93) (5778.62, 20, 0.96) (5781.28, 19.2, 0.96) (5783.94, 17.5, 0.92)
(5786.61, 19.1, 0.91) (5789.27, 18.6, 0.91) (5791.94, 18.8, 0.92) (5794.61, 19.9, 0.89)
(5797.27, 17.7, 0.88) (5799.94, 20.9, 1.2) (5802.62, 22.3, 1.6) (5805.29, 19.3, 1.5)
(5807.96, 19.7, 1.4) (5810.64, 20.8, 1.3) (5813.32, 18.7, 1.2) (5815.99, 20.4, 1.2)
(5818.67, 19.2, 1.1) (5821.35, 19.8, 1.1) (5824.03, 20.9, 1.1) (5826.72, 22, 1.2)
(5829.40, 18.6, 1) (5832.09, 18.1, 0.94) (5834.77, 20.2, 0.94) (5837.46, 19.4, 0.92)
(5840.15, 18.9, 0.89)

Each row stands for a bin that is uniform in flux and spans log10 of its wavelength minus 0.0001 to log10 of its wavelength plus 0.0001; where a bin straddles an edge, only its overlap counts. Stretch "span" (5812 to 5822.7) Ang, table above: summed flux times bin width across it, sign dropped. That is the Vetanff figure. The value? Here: 209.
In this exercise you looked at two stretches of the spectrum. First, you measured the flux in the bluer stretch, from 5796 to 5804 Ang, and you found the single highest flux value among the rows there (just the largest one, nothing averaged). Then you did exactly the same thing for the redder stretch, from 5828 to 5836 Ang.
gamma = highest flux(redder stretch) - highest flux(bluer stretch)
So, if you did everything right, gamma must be -2.1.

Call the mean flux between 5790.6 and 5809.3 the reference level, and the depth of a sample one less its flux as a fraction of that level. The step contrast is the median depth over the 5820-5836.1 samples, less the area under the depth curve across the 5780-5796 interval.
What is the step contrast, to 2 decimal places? -0.78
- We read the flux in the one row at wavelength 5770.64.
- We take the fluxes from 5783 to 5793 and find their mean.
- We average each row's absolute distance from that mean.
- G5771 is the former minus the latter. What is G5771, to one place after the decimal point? 21.0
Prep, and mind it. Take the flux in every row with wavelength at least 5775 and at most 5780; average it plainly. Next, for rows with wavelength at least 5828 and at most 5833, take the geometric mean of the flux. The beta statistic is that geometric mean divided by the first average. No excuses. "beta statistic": 0.93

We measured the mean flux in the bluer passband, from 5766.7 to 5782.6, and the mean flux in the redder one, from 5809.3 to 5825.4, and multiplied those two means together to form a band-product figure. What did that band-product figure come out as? 398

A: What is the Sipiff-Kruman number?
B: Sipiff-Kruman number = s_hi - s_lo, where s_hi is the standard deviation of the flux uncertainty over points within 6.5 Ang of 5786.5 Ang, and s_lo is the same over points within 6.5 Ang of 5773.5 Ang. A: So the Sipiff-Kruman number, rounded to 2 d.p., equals 0.01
